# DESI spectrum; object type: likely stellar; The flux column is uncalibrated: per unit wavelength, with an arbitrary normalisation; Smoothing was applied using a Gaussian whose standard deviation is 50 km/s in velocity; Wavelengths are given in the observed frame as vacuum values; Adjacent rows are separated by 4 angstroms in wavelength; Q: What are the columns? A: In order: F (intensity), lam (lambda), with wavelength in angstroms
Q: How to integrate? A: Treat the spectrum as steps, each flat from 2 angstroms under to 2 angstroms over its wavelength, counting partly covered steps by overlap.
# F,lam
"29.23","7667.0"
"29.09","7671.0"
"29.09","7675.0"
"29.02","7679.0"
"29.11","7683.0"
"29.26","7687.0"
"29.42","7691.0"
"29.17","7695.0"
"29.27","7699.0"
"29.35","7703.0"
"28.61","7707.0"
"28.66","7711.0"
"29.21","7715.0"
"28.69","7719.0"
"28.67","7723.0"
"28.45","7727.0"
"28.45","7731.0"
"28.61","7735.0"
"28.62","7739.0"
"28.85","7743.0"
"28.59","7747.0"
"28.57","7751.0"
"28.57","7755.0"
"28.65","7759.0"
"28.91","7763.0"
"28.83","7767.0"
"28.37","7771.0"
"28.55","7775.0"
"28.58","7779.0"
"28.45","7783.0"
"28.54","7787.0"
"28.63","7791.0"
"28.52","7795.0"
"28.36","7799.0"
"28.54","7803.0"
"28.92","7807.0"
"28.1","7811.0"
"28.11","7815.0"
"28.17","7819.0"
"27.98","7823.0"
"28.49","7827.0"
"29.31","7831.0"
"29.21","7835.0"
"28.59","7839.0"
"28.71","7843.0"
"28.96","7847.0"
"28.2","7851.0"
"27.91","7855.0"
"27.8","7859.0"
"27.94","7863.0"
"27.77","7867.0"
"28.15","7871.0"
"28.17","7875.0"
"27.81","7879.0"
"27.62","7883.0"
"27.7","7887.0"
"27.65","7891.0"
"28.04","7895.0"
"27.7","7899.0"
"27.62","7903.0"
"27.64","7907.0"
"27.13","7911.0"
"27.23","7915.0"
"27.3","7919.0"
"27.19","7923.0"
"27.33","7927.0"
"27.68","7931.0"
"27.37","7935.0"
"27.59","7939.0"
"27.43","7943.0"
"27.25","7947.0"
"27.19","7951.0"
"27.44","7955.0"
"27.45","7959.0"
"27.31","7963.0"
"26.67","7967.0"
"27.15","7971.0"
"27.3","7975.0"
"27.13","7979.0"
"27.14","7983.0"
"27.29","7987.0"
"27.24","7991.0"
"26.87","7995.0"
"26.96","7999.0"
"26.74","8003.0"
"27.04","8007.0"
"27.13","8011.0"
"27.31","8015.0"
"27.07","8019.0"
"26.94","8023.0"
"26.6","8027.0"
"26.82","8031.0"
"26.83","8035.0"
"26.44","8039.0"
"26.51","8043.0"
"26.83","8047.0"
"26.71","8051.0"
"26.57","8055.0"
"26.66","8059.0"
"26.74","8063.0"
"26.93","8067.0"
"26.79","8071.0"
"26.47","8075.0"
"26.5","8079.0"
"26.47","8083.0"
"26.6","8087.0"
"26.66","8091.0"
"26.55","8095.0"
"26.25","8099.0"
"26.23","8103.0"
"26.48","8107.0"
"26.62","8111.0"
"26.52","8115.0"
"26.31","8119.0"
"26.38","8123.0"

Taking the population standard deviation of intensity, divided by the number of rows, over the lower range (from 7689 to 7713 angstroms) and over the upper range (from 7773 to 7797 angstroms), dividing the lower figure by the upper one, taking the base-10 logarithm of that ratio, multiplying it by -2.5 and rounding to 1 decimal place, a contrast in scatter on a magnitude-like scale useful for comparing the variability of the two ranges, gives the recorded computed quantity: -1.9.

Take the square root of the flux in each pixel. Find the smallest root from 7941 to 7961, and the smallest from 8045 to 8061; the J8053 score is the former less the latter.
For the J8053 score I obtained 0.06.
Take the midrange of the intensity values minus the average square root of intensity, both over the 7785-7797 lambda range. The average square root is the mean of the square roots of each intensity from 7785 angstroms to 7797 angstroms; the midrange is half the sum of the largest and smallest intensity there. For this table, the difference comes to 23.2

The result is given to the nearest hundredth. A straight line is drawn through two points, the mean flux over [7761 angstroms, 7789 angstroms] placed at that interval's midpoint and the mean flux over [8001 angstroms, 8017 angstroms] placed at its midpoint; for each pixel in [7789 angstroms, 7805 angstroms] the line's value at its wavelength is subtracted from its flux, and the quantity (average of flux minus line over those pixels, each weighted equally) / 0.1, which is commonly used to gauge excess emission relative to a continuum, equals 0.54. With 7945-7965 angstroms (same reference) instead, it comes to -0.85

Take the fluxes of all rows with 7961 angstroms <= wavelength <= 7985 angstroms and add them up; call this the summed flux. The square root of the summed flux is 12.8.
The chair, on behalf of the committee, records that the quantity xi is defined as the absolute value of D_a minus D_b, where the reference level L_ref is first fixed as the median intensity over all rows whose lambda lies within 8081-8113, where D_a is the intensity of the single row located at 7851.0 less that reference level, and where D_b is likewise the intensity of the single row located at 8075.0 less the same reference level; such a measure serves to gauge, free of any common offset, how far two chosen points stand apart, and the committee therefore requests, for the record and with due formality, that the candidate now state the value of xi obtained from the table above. 1.7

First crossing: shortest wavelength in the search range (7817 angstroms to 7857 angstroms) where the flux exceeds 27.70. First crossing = 7819.0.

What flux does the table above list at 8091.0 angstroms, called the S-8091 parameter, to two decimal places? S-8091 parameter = 26.66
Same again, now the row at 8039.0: 26.44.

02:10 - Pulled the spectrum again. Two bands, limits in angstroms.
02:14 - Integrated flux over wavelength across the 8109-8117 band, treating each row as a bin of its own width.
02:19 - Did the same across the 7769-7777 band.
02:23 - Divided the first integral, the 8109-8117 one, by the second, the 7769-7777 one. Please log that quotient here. 0.93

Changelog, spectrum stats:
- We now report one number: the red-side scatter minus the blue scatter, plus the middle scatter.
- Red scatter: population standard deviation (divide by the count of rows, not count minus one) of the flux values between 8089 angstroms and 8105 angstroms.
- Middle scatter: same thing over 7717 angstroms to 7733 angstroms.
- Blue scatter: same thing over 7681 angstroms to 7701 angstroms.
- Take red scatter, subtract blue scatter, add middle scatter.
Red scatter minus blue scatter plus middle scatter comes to 0.20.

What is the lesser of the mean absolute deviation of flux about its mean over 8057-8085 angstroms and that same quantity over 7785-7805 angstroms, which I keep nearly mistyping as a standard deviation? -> 0.063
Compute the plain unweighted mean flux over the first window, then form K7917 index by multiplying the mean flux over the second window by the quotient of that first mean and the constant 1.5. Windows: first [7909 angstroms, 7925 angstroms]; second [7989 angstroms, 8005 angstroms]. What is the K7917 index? 489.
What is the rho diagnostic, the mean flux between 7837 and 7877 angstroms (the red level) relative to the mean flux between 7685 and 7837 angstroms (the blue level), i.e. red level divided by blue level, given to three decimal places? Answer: 0.984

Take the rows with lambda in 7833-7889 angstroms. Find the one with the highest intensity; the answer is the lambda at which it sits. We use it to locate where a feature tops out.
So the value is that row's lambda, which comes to 7835.0 angstroms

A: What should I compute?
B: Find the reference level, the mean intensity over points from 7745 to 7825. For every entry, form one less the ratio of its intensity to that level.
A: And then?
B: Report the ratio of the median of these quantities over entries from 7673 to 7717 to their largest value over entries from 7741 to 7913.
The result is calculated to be -0.5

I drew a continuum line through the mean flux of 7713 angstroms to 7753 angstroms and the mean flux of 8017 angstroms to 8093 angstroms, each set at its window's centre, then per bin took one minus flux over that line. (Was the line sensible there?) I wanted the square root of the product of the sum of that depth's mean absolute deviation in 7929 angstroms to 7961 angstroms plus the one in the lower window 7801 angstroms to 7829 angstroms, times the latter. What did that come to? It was 0.011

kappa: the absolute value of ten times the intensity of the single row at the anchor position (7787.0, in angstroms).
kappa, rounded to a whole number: 285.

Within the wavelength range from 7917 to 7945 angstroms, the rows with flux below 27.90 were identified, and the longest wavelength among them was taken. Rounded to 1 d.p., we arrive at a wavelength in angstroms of 7943.0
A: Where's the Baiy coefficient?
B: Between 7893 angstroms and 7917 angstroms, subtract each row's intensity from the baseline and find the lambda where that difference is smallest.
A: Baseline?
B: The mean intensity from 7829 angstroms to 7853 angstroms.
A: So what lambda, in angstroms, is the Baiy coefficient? 7895.0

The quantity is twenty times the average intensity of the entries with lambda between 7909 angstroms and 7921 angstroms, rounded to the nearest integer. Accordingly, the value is 544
